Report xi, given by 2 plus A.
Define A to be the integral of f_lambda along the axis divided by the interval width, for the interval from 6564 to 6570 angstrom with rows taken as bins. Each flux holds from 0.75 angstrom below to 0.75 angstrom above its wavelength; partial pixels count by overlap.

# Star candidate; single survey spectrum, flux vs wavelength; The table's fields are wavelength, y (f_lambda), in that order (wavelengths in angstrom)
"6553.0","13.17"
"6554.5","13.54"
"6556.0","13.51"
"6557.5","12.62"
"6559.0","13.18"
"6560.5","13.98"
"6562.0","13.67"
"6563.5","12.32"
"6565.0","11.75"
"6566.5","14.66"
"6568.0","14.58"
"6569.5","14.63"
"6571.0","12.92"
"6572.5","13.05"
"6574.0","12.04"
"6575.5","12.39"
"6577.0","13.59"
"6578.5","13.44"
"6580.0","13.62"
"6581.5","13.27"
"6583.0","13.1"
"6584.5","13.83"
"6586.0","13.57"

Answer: 15.8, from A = 13.8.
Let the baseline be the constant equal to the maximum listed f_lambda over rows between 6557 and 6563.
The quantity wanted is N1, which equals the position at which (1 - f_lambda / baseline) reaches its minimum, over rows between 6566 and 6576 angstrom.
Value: 6566.5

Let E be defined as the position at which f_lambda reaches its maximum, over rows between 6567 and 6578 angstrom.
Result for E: 6569.5 angstrom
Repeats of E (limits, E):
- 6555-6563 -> 6560.5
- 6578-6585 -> 6584.5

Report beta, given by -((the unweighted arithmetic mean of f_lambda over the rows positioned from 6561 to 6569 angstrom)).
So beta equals -13.4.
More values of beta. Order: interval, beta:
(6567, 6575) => -13.4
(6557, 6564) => -13.2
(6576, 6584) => -13.4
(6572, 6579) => -12.9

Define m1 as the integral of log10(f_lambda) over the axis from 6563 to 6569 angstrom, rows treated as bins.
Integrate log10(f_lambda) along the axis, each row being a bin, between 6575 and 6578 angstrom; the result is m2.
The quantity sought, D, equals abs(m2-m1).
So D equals 3.4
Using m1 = 6.8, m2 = 3.3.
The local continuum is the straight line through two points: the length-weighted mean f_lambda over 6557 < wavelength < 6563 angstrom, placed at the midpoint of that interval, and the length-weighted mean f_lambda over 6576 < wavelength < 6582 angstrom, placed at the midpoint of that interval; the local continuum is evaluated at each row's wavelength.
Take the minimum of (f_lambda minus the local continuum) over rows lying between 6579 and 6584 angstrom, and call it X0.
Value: -0.4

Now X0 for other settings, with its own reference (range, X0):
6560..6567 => -1.6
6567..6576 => -1.4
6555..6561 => -0.7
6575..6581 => -1.0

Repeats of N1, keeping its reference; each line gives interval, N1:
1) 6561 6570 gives 6566.5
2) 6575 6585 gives 6584.5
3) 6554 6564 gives 6560.5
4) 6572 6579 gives 6577.0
